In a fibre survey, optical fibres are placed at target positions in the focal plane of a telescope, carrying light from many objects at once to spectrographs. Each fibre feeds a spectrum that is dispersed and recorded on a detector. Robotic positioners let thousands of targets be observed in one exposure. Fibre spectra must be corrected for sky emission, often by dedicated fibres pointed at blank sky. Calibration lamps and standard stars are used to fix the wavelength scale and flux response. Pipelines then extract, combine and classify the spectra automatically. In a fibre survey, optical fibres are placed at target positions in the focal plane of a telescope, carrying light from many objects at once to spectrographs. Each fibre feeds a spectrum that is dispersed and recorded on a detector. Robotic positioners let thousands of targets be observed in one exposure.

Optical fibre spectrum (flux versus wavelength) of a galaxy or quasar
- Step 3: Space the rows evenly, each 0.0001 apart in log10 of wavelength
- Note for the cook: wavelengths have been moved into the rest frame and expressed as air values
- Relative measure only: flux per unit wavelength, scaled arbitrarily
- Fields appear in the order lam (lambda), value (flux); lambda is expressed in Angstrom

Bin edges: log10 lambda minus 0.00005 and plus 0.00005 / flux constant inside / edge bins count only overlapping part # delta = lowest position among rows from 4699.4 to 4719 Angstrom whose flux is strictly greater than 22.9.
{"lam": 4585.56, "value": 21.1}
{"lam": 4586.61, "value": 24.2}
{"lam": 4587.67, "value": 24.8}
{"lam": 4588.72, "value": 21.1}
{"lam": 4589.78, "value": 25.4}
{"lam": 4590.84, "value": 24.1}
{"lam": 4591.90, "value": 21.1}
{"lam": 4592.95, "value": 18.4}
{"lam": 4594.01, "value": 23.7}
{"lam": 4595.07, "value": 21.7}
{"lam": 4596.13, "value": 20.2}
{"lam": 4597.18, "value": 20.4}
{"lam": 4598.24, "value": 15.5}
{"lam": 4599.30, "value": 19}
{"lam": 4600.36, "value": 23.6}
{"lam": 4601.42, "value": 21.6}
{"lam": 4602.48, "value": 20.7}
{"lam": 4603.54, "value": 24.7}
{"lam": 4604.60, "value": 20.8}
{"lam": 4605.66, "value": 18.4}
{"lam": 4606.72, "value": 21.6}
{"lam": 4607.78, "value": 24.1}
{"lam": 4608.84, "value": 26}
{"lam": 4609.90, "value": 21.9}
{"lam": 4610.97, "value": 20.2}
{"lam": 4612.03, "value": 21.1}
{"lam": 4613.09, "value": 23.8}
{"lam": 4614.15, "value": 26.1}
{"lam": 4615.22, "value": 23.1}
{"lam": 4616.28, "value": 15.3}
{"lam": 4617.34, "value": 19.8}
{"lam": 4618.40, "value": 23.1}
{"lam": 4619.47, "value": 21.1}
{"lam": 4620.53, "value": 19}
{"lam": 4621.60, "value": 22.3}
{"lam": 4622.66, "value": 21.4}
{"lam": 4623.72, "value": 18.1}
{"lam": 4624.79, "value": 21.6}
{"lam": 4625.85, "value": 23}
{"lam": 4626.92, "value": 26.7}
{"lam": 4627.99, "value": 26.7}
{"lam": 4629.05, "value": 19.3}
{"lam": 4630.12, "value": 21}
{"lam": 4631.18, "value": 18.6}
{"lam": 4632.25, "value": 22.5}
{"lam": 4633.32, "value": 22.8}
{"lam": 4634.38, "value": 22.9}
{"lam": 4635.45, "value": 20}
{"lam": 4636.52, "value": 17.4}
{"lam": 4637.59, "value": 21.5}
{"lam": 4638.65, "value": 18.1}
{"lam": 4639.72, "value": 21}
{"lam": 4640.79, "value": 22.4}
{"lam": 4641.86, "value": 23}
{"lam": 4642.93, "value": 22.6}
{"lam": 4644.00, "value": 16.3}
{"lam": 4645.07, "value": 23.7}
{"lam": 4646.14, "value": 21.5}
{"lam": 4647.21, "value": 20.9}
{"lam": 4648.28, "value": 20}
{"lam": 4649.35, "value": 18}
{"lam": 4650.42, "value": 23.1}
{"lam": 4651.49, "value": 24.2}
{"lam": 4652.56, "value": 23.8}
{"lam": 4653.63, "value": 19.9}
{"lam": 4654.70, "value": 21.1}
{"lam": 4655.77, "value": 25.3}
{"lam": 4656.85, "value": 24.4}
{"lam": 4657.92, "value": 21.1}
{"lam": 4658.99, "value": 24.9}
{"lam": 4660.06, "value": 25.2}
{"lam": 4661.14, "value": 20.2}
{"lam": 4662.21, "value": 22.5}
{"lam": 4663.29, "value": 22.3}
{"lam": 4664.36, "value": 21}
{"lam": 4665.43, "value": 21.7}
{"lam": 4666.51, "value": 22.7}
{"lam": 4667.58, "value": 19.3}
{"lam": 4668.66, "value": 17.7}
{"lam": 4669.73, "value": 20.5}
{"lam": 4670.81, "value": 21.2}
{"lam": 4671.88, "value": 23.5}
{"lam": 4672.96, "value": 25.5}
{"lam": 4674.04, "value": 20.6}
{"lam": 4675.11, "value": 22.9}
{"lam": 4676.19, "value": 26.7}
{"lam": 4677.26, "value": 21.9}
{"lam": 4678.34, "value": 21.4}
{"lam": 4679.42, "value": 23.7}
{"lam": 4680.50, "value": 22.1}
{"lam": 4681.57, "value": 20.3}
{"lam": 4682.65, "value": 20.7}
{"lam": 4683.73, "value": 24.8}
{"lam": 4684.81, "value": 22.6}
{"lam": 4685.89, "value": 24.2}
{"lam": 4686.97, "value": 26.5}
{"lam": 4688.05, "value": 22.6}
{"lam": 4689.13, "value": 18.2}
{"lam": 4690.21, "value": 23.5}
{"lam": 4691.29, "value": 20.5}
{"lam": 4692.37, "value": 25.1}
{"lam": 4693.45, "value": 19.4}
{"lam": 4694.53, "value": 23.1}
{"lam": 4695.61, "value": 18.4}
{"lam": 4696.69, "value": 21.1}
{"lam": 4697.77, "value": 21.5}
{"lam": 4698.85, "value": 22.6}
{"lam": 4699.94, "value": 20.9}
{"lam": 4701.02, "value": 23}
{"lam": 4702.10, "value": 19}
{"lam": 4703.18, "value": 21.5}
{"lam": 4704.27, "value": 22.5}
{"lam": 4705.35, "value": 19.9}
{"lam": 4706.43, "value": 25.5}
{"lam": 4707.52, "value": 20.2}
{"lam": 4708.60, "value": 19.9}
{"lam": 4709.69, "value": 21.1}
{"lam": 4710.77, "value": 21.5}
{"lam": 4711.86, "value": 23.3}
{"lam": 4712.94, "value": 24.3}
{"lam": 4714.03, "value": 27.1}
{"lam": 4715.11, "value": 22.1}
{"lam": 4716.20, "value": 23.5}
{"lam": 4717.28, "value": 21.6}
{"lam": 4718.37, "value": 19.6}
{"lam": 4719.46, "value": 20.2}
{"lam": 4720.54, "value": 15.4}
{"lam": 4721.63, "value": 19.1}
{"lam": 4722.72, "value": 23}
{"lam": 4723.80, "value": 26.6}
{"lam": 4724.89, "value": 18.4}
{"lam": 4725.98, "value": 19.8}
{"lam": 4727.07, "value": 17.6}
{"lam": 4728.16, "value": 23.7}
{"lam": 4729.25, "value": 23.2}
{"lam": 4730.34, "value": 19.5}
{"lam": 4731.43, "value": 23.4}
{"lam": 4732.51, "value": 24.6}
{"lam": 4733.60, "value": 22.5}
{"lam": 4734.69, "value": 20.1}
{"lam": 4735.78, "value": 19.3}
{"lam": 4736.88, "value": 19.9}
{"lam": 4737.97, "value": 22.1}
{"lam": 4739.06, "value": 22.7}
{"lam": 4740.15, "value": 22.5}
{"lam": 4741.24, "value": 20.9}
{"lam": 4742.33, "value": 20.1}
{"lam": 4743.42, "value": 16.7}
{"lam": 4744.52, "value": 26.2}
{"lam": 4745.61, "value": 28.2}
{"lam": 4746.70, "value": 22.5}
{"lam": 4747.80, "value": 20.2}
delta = 4701.02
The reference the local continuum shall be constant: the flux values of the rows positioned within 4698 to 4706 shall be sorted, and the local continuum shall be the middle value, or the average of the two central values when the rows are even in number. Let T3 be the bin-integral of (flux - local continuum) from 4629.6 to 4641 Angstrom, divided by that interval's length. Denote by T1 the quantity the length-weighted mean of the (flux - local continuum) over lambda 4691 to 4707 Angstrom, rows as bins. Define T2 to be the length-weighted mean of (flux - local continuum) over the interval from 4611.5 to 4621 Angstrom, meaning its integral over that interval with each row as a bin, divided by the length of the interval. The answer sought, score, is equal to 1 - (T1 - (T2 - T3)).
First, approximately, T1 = 0.1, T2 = -0.1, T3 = -0.8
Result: 1.6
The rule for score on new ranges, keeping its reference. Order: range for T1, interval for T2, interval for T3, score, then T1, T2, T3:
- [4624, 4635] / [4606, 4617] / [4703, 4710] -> 0.8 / 0.9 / 0.7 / 0.0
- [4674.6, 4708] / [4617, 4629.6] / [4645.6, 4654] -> 0.8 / 0.6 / 0.4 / 0.0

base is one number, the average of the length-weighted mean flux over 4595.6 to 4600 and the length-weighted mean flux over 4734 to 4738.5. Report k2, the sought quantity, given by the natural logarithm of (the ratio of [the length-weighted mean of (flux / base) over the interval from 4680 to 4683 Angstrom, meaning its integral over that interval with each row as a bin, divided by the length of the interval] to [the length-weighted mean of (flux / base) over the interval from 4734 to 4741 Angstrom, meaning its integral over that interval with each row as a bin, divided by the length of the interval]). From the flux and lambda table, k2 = -0.001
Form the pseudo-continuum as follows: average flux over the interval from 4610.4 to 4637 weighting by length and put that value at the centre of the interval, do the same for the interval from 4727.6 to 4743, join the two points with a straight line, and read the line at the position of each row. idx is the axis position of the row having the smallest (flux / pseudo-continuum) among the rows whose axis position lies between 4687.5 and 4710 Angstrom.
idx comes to 4689.13 Angstrom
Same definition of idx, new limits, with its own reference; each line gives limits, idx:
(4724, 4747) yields 4743.42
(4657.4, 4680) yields 4668.66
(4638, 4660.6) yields 4644.00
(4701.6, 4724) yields 4720.54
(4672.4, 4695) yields 4689.13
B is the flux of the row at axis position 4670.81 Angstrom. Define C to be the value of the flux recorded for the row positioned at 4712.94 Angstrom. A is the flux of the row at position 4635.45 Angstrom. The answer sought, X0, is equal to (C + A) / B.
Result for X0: 2.09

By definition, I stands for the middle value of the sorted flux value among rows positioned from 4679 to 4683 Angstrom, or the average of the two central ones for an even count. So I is 21.4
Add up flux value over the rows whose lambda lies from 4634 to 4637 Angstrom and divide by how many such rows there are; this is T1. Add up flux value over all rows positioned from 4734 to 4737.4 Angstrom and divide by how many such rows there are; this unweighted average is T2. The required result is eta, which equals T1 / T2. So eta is 1.02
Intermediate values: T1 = 20.1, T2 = 19.8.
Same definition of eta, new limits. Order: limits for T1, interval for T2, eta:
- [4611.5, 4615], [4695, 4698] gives 1.16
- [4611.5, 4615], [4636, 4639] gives 1.25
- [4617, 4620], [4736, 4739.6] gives 0.99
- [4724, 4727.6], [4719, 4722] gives 1.02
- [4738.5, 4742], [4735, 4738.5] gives 1.08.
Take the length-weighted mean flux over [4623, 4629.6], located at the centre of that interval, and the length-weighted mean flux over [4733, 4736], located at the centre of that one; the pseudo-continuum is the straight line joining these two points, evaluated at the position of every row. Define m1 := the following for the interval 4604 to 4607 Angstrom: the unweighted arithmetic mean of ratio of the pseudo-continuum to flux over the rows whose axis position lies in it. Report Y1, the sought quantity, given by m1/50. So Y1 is 0.0226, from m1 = 1.13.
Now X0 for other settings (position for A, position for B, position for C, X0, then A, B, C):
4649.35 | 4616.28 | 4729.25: 2.69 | 18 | 15.3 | 23.2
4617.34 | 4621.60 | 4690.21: 1.94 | 19.8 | 22.3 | 23.5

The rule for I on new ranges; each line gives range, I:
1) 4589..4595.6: 22.7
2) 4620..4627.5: 21.6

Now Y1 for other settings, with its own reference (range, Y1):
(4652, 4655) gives 0.0206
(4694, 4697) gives 0.0207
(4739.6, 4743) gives 0.0196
